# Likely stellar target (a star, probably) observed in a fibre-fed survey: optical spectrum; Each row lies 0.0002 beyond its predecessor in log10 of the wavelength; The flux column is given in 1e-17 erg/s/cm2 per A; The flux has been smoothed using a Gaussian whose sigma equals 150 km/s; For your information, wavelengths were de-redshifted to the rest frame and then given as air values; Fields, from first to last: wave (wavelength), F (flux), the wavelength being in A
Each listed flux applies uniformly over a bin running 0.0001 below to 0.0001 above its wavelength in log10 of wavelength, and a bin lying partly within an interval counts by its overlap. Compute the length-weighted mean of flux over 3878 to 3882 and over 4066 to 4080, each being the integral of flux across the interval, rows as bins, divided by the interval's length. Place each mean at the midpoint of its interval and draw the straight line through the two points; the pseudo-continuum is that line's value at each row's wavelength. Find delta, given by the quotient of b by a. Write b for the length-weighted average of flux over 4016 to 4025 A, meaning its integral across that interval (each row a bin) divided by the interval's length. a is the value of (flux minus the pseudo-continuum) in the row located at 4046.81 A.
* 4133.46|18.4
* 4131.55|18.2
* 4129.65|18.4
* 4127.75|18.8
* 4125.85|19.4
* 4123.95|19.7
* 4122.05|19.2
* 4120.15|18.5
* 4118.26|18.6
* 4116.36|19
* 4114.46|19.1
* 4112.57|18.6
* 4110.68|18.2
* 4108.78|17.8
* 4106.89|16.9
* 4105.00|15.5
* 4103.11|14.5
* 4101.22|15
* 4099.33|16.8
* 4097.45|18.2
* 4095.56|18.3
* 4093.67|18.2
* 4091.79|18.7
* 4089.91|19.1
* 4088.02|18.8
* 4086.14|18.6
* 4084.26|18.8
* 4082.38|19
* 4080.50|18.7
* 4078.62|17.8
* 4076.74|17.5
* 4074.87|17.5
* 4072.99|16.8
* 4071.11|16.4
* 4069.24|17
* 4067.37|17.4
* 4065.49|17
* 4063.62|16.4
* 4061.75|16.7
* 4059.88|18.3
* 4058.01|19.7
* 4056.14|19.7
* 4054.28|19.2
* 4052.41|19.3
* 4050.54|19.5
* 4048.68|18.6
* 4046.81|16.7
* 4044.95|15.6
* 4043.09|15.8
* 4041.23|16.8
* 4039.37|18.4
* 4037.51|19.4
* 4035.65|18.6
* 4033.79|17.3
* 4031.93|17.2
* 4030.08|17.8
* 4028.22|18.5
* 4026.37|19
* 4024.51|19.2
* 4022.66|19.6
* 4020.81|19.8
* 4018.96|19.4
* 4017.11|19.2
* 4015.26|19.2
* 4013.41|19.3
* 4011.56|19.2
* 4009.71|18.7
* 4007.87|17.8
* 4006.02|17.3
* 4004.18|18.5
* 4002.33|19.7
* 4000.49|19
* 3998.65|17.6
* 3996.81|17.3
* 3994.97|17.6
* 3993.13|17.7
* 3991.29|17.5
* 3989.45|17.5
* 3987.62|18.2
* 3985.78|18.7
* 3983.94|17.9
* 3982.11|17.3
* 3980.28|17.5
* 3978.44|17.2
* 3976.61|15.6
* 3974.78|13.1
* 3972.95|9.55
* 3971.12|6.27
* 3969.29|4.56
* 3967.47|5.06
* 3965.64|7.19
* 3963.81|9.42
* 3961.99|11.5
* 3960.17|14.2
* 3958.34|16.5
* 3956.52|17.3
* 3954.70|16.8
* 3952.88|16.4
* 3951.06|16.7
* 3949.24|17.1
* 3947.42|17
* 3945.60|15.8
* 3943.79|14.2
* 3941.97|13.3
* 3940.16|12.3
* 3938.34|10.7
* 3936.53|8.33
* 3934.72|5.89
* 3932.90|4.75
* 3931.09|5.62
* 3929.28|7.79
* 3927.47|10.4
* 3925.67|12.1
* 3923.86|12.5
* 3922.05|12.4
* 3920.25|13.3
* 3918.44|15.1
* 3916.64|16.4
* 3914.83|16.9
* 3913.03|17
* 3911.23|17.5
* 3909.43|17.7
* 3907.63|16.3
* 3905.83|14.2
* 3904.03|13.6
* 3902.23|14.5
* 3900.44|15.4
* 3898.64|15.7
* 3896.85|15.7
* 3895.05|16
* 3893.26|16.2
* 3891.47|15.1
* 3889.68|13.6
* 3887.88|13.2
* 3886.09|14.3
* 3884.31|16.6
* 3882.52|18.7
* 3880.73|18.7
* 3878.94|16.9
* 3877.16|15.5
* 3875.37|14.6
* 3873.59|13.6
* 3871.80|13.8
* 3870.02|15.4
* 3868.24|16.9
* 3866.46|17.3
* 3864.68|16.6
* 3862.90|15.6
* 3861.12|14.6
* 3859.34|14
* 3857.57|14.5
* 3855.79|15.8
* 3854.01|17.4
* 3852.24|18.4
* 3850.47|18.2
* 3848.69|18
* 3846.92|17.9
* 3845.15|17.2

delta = -31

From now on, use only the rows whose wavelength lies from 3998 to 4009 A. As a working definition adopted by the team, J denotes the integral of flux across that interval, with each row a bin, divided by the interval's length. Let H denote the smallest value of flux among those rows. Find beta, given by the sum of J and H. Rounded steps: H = 17.3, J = 18.3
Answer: 35.6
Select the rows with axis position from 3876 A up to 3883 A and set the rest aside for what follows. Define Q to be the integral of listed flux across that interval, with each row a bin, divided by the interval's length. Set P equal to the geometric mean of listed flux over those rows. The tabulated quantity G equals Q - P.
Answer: -0.139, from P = 17.4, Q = 17.3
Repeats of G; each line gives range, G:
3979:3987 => -0.027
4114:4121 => -0.020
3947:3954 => -0.016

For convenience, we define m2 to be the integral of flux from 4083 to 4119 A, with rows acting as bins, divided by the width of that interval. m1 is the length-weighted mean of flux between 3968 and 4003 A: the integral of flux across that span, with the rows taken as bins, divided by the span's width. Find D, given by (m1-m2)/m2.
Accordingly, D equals -0.12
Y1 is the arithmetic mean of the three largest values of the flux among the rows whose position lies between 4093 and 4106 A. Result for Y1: 18.2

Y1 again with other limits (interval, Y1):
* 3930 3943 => 12.1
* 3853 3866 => 16.6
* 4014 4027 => 19.6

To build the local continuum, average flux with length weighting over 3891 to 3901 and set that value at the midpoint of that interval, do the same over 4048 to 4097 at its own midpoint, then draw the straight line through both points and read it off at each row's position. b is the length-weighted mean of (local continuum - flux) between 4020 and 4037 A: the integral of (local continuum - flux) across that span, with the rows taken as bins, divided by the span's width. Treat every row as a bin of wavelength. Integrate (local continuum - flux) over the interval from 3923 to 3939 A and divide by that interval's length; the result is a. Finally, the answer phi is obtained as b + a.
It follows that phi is 6.6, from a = 7.6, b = -1.0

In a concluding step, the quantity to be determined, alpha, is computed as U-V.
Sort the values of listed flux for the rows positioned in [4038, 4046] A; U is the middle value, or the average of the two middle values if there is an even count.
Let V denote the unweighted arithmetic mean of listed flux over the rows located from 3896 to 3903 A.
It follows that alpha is 1.0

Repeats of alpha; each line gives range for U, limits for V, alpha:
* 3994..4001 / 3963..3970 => 11.0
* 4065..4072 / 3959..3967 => 6.4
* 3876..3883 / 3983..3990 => -0.3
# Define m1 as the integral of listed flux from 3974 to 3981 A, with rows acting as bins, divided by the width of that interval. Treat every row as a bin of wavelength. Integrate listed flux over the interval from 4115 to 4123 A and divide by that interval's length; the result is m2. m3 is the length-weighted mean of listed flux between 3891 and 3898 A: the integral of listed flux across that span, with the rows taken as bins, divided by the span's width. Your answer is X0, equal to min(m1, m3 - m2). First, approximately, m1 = 15.8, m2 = 18.8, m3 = 16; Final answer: -3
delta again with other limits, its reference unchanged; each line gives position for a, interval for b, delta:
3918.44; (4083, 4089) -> -7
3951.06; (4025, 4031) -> -20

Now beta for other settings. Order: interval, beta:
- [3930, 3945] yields 14.3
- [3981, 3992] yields 35.2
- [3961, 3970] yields 12.2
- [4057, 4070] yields 33.9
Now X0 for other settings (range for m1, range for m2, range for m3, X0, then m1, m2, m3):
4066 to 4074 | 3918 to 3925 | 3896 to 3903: 2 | 16.9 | 13.2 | 15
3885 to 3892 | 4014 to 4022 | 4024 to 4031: -1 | 14.1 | 19.4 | 19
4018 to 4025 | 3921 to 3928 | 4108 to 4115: 6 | 19.5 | 12.0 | 18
